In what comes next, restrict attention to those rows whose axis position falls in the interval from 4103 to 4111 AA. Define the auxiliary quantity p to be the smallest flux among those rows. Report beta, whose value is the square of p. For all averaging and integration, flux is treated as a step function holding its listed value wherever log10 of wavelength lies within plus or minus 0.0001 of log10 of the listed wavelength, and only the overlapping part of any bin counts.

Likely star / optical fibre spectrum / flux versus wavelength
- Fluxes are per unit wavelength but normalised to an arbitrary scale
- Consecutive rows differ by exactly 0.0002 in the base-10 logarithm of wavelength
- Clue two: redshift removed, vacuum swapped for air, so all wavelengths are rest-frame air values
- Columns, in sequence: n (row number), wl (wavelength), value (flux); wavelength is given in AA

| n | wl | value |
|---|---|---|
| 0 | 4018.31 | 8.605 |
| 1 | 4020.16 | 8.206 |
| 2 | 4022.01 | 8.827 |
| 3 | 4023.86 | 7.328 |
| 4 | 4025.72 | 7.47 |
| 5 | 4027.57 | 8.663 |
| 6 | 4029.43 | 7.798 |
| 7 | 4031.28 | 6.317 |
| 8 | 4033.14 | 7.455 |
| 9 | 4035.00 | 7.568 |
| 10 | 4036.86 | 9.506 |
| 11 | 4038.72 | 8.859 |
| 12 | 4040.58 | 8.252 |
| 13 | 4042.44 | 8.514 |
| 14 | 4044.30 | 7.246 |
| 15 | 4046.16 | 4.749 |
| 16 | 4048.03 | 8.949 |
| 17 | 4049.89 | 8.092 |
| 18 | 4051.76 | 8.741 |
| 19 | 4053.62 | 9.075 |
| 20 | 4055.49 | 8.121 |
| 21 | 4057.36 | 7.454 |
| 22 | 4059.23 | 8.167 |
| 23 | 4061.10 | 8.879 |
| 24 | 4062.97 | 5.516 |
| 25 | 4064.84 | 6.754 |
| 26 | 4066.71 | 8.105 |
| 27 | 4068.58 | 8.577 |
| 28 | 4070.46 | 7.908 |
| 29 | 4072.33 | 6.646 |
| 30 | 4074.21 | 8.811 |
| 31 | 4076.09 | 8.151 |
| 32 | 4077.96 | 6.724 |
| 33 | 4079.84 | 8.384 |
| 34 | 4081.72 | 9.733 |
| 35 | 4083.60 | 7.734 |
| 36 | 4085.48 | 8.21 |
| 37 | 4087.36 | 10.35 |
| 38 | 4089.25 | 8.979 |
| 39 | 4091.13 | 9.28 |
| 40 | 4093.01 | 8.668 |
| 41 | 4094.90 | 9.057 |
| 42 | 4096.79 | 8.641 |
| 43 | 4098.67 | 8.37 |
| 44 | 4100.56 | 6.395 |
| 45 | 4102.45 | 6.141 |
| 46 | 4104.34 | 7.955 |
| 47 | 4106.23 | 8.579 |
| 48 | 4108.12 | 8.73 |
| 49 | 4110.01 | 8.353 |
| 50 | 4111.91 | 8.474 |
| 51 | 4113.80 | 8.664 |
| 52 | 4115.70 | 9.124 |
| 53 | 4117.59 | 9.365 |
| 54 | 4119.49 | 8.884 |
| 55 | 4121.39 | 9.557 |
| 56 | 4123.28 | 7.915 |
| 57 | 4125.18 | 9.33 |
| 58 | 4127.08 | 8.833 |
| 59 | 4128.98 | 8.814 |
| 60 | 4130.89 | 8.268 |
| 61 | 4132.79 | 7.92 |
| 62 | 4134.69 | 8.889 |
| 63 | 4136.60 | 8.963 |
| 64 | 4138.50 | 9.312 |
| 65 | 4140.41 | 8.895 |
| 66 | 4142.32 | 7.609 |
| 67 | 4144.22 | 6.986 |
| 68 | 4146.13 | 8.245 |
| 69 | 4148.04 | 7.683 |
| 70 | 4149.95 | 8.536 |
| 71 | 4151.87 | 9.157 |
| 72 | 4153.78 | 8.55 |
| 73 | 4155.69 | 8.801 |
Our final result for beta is 63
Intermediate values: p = 7.955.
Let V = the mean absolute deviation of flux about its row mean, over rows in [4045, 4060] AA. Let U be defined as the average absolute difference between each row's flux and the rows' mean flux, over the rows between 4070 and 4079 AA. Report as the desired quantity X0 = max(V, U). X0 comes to 0.91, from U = 0.77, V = 0.91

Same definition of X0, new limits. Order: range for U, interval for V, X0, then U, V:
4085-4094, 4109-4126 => 0.57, 0.57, 0.44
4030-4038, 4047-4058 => 0.90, 0.90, 0.52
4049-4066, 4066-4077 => 0.86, 0.86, 0.50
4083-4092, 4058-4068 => 1.08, 0.75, 1.08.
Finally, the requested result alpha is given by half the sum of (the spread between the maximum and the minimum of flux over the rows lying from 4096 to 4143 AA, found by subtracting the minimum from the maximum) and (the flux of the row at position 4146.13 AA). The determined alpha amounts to 5.83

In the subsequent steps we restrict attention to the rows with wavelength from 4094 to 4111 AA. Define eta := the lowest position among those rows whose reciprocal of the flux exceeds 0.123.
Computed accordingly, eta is 4100.56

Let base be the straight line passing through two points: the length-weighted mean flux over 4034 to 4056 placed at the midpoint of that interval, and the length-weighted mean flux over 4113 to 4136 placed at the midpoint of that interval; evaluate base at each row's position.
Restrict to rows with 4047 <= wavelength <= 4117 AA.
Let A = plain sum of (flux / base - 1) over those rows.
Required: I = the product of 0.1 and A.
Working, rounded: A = -0.93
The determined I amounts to -0.09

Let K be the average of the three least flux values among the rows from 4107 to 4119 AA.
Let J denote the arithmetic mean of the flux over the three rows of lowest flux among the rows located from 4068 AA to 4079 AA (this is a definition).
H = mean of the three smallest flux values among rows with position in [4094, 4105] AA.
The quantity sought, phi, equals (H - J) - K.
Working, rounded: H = 6.8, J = 7.09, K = 8.50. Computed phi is -8.8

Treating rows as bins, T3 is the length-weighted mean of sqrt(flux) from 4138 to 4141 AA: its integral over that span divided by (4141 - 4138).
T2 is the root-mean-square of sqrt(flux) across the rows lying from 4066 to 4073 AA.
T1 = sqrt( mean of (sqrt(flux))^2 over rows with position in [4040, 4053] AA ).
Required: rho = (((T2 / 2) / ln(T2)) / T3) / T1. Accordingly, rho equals 0.162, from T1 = 2.79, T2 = 2.79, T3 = 3.01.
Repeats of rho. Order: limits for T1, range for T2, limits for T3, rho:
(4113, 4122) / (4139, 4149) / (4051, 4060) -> 0.156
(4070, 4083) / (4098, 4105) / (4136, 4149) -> 0.167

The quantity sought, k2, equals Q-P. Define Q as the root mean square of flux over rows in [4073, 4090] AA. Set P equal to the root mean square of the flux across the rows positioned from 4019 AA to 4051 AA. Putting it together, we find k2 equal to 0.7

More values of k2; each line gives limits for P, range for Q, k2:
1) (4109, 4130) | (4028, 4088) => -0.8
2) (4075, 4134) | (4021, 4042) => -0.5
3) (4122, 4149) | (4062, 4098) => -0.1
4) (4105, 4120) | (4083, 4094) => 0.1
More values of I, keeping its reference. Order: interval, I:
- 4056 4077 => -0.08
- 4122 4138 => -0.02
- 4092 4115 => -0.06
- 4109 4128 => 0.01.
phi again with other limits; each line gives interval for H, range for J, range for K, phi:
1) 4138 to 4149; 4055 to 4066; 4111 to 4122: -7.8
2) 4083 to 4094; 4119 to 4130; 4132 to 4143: -8.5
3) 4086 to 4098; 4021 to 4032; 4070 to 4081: -5.4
